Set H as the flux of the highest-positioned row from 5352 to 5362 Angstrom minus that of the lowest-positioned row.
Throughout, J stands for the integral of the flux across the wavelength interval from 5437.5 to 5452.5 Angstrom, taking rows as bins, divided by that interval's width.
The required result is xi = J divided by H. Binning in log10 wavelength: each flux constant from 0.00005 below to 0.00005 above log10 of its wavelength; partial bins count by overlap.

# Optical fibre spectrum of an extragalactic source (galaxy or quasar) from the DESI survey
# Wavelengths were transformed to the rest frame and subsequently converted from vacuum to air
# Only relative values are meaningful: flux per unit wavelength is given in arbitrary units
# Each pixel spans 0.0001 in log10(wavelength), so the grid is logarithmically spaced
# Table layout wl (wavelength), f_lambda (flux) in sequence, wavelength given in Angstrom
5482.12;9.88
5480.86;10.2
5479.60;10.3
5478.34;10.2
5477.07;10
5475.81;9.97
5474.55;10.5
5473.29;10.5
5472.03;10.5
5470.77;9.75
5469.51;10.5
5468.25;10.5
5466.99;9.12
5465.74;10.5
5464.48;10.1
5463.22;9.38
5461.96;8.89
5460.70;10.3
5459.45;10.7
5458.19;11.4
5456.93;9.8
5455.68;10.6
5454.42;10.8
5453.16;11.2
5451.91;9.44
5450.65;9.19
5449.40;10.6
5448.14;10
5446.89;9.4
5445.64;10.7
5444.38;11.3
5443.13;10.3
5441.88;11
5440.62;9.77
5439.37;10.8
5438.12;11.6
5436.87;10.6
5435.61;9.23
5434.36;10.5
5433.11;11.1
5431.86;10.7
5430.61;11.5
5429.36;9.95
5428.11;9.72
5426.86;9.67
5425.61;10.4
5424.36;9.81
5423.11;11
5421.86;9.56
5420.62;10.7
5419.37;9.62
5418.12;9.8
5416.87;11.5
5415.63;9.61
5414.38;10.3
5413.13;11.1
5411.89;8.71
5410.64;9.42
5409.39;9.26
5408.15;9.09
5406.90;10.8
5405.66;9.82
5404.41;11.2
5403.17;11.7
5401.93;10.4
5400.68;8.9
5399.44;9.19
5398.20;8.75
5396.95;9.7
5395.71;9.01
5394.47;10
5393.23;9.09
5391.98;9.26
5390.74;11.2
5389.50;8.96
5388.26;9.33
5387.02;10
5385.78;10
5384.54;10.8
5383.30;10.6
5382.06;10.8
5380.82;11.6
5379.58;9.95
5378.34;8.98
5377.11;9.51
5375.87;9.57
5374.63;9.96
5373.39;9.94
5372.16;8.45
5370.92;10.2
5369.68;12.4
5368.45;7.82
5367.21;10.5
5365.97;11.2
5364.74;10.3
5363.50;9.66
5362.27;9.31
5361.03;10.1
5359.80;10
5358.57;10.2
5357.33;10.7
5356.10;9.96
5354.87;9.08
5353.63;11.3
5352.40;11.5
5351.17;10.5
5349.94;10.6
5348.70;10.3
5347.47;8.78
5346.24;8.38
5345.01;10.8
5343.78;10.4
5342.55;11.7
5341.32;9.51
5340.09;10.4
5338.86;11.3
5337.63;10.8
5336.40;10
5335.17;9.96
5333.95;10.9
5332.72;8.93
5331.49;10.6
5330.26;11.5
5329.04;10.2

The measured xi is -7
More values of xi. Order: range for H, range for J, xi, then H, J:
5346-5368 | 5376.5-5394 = 5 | 2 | 10.0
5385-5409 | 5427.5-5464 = -11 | -1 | 10.4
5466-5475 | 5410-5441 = 7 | 1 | 10.3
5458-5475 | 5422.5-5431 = -11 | -1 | 10.3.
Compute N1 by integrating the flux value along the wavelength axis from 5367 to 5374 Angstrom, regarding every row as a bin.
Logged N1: 69.0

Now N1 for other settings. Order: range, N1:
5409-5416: 68.2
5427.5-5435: 79.4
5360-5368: 80.9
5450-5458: 81.9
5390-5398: 77.1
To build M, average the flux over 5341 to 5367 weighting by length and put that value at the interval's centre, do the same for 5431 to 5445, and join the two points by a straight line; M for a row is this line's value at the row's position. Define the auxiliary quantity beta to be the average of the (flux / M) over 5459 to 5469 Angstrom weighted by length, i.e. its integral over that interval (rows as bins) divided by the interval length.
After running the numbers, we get 0.92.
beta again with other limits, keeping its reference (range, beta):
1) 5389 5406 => 0.94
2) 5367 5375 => 0.96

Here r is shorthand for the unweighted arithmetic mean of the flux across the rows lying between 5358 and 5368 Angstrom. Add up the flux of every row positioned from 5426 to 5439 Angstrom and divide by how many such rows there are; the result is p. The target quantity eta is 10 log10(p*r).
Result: 20.26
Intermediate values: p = 10.5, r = 10.2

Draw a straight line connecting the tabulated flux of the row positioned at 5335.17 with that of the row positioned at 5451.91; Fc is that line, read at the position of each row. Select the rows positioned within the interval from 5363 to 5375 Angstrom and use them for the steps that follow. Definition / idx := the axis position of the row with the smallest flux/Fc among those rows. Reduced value 5368.45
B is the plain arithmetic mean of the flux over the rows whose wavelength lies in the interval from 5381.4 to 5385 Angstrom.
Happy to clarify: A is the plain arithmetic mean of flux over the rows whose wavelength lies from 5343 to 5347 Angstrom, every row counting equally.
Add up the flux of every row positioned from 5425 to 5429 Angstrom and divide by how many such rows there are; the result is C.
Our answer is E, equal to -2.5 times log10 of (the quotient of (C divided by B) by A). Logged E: 2.569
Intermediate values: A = 9.9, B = 10.7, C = 9.9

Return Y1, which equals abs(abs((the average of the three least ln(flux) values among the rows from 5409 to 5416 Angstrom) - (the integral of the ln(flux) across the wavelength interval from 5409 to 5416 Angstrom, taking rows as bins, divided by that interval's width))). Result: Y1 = 0.061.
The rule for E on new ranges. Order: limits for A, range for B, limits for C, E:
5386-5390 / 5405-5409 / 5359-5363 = 2.447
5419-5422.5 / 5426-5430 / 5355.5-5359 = 2.441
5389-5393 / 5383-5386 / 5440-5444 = 2.490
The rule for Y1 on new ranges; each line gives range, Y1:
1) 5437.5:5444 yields 0.041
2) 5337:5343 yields 0.043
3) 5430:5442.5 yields 0.081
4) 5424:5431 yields 0.039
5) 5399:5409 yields 0.109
